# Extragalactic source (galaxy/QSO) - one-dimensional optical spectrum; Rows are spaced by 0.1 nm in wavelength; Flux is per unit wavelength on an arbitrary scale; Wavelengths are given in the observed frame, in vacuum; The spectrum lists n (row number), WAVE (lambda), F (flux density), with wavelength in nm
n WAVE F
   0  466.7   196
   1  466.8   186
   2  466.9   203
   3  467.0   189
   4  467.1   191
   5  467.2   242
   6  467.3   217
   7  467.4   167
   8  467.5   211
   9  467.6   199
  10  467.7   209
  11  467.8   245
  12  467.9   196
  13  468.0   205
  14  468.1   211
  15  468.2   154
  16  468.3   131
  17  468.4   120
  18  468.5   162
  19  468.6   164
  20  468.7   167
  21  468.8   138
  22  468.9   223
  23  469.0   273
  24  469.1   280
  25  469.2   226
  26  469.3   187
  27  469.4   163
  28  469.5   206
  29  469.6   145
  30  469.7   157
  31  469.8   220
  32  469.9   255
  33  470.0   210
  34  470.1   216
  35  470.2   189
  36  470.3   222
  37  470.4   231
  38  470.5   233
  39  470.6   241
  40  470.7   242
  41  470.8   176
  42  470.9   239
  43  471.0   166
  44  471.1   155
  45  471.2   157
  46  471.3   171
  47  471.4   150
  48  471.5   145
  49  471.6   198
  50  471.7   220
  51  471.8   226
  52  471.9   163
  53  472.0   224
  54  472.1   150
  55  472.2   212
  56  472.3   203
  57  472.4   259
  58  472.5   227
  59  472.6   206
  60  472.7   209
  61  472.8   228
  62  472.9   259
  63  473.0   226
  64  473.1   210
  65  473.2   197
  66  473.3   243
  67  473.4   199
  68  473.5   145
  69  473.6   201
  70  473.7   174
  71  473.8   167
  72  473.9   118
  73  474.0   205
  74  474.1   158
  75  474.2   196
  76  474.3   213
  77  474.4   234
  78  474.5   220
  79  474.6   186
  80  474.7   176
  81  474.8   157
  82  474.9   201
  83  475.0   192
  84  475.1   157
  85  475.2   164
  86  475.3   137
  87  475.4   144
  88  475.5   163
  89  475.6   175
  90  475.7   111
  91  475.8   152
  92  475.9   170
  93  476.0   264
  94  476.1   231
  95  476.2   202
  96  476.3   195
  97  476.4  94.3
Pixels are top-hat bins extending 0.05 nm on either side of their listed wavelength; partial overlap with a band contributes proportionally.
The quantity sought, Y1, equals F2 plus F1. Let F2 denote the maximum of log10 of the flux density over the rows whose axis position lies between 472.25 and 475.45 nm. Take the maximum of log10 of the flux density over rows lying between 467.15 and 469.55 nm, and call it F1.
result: 4.86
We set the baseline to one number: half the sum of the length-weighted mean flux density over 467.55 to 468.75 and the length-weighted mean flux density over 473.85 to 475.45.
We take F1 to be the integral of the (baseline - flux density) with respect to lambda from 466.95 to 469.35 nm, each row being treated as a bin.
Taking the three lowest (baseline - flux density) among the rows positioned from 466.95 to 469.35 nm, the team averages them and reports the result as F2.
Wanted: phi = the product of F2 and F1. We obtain 3467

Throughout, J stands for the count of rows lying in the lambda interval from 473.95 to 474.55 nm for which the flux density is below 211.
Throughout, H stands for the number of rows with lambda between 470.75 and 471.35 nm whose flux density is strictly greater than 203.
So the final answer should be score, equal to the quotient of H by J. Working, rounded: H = 1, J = 3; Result 0.3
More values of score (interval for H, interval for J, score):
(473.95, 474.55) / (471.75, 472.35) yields 1.3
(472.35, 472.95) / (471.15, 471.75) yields 1.2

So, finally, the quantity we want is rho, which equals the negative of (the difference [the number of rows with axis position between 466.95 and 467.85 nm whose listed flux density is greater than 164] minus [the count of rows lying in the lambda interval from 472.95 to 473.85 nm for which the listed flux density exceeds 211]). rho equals -7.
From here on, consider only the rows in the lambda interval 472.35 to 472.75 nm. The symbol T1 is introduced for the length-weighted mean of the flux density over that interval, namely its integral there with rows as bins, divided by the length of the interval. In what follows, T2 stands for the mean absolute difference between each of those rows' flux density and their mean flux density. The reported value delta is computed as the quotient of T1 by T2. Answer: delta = 13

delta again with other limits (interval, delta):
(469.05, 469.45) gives 5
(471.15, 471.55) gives 19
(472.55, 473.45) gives 13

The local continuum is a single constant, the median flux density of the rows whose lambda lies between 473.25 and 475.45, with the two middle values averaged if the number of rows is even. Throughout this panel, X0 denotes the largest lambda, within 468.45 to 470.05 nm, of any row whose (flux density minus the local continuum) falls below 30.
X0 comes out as 470.0 nm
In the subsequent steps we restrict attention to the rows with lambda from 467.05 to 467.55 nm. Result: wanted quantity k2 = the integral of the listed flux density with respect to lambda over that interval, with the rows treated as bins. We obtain 103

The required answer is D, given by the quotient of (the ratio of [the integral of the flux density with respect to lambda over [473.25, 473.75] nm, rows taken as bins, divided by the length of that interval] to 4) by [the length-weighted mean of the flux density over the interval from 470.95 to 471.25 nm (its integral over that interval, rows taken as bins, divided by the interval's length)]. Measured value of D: 0.30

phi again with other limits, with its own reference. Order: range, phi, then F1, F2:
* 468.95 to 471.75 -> 5832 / -65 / -90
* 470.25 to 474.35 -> 5991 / -81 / -74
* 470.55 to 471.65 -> 405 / -7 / -61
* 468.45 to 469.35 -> 1645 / -21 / -80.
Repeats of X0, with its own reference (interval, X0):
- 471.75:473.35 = 473.2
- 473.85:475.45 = 475.4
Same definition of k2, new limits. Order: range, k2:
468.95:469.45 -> 113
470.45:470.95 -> 113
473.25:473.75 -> 96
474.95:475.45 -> 79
